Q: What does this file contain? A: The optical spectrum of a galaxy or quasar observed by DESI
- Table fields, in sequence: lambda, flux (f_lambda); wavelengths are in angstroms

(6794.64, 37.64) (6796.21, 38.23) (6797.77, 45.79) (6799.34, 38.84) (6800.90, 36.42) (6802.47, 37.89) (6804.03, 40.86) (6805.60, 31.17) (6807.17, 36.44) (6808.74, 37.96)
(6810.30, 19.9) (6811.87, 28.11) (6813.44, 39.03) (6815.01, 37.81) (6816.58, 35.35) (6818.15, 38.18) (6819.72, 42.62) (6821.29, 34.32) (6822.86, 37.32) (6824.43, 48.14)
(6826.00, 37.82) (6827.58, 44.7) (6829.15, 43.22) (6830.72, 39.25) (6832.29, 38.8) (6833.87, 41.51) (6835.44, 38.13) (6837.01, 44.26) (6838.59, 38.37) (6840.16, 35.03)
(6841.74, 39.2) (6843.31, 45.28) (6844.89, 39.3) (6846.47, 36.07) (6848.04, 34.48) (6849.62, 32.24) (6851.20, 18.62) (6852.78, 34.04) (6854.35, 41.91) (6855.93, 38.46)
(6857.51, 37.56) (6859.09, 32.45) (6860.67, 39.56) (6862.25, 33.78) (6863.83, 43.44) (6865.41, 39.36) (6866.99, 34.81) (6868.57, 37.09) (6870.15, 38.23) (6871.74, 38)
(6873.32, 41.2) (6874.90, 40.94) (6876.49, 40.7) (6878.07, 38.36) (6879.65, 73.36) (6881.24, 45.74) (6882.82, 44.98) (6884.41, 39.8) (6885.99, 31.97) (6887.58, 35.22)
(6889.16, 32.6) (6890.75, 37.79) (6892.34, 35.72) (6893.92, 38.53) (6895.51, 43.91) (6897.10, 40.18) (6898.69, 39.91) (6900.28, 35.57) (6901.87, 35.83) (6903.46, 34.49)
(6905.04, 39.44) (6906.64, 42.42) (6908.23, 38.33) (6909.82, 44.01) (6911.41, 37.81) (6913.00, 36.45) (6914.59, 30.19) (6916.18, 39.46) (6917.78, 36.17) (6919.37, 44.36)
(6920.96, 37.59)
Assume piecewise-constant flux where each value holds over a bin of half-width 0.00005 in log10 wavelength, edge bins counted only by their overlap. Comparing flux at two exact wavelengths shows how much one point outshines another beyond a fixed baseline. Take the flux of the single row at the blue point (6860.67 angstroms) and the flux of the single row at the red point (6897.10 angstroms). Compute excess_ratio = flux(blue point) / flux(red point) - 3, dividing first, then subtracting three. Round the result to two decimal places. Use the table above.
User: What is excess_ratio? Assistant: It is -2.02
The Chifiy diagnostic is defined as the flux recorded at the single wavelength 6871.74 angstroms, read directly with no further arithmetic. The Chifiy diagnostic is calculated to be 38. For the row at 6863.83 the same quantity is 43.44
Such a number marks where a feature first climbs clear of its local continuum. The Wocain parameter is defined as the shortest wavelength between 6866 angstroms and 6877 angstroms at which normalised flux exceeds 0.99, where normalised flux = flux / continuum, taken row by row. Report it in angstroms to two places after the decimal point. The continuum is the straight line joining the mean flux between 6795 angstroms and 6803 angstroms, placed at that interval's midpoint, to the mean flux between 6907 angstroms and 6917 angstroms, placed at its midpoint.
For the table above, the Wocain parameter 6870.15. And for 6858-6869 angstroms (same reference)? 6860.67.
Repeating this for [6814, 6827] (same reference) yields 6819.72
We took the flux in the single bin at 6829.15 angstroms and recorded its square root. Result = 6.57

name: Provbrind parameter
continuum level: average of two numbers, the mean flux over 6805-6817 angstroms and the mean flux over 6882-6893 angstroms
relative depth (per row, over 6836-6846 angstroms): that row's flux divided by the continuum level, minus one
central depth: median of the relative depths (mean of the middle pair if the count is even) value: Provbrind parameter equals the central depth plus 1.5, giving 1.62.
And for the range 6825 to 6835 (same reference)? 1.65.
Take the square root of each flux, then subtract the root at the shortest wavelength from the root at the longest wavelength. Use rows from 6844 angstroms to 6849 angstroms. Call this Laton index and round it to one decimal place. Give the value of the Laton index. -0.4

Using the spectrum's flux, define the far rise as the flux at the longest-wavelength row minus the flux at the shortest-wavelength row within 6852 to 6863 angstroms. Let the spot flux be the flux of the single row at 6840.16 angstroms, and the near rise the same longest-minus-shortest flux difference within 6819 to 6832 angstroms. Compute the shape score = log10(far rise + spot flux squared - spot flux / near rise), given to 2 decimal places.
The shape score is 3.09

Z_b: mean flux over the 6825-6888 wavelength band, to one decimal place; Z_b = 39.2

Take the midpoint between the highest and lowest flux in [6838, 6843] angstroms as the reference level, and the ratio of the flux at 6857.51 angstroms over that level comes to 1.01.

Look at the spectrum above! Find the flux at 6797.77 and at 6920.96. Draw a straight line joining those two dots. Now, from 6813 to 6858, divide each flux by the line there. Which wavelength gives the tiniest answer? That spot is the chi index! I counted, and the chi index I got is 6851.20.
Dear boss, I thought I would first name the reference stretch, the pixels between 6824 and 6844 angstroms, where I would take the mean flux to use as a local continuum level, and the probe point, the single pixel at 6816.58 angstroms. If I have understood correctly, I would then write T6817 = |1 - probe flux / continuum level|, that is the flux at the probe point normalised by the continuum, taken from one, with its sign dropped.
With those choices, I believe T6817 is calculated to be 0.14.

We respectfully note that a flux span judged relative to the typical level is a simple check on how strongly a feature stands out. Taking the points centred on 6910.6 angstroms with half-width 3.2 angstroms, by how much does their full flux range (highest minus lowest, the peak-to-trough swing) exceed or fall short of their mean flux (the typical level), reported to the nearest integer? -32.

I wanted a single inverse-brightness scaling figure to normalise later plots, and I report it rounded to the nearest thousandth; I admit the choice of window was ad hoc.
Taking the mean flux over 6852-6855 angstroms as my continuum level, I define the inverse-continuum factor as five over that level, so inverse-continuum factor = 0.132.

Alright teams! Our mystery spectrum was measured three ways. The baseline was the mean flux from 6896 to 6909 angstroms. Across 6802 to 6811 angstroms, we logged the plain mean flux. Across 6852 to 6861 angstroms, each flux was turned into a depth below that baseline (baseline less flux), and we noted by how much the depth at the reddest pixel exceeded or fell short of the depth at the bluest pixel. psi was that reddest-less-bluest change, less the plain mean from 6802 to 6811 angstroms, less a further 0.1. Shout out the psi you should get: -39.7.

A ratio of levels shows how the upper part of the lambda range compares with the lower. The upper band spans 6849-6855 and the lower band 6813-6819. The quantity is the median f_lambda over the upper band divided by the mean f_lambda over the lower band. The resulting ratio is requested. 0.882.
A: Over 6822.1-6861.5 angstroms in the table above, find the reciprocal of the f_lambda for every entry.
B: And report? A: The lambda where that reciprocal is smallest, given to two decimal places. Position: 6824.43 angstroms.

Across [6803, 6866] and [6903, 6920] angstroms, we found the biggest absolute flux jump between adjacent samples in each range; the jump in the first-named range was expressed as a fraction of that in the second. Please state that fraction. 1.9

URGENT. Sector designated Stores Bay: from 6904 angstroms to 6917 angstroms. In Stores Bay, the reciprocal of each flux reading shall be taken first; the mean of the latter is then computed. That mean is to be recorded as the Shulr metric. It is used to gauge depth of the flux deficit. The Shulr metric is 0.0263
